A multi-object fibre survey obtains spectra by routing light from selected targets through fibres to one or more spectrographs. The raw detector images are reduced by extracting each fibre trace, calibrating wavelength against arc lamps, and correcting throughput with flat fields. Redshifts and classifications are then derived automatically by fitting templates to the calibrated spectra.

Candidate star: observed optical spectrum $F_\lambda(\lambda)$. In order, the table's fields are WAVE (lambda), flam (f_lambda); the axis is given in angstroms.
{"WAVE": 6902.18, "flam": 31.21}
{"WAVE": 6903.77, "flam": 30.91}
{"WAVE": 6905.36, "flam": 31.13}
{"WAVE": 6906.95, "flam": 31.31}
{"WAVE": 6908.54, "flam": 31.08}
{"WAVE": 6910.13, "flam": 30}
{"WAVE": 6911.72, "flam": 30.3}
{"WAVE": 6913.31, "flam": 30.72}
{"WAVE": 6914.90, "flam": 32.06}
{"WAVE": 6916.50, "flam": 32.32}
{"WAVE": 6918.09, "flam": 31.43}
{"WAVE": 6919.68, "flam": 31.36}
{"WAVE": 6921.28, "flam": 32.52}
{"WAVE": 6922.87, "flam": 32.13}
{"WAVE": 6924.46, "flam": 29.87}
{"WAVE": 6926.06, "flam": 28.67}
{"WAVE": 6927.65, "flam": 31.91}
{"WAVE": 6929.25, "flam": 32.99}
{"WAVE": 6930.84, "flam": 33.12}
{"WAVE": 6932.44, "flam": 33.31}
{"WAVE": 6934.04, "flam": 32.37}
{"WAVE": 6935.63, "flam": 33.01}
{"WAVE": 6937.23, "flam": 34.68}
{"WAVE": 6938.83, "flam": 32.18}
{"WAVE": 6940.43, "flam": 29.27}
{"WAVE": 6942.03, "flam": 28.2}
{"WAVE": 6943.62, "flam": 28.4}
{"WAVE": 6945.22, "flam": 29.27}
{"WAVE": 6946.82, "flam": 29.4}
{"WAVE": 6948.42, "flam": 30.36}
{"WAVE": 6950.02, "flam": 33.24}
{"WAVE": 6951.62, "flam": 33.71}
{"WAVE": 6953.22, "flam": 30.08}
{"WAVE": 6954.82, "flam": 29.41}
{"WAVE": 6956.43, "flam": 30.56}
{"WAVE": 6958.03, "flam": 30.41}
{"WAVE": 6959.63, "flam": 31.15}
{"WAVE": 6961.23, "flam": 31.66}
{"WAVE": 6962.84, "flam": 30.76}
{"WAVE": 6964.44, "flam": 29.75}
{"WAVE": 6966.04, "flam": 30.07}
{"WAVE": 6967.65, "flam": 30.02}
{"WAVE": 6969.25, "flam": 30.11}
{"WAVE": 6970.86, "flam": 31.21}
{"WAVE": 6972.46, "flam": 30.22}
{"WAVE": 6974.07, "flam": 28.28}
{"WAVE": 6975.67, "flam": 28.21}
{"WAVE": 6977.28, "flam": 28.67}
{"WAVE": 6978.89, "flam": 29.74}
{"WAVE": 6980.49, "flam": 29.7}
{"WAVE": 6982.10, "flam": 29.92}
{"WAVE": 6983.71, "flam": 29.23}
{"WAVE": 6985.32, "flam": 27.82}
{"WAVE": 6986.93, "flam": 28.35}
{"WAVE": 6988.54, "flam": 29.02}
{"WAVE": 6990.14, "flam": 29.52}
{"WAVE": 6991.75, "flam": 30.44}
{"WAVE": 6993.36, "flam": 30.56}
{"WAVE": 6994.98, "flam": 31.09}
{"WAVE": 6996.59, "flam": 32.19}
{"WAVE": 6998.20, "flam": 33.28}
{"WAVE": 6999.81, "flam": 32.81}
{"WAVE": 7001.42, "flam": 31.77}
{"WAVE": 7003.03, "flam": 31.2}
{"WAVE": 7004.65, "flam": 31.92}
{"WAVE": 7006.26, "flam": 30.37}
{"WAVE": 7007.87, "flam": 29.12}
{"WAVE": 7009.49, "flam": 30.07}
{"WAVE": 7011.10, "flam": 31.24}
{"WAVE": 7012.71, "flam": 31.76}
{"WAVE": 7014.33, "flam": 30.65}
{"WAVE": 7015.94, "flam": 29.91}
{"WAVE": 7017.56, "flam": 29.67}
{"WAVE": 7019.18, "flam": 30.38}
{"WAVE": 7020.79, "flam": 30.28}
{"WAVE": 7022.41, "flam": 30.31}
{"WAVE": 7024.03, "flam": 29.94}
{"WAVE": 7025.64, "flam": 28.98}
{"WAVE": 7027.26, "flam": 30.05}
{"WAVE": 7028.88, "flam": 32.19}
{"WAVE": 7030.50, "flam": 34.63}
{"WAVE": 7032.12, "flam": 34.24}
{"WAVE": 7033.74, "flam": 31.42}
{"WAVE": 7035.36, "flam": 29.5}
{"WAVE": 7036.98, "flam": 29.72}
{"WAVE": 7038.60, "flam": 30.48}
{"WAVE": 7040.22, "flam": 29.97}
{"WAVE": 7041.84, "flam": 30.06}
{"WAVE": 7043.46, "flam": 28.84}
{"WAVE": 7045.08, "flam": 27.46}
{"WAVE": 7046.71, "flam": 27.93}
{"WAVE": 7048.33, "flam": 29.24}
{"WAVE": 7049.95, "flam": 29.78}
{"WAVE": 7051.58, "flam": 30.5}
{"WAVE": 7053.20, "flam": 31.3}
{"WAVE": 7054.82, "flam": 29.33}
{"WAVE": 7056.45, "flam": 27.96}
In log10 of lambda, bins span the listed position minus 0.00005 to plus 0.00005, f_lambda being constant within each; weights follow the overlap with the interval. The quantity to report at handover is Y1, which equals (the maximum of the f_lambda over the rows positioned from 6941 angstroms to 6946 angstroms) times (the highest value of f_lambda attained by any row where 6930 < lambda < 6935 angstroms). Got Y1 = 975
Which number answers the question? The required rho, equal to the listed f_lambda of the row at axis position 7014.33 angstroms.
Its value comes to 30.65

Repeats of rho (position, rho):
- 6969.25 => 30.11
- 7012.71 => 31.76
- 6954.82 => 29.41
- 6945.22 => 29.27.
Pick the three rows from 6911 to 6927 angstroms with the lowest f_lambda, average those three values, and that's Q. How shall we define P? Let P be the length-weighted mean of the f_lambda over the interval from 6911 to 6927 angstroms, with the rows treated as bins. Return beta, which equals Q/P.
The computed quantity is 0.951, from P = 31.2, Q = 29.61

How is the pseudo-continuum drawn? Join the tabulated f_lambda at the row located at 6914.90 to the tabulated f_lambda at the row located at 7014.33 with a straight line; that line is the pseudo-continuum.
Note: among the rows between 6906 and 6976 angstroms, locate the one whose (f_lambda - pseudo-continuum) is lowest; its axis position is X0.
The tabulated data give 6942.03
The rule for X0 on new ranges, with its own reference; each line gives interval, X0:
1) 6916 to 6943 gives 6942.03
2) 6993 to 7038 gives 7007.87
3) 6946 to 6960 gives 6946.82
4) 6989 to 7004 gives 6990.14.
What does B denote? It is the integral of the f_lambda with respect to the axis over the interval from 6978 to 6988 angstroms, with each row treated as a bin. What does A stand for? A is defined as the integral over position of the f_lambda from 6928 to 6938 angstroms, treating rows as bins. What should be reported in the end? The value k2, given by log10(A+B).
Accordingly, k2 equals 2.79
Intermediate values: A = 332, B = 291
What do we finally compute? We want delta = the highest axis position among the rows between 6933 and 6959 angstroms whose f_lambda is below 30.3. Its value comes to 6954.82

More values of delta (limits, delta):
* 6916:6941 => 6940.43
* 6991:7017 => 7015.94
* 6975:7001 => 6990.14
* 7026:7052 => 7049.95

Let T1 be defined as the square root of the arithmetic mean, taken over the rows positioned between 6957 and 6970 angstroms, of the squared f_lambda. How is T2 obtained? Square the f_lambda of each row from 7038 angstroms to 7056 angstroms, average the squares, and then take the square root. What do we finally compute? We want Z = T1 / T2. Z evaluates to 1.03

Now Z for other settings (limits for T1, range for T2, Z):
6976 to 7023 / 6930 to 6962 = 0.97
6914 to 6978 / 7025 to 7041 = 0.99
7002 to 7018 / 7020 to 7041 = 0.99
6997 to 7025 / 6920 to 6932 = 0.98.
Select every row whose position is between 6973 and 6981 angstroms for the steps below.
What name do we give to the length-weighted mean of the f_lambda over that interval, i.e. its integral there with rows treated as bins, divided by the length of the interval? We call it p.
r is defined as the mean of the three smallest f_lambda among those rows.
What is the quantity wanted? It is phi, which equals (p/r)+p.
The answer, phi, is 30.0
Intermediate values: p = 28.9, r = 28.4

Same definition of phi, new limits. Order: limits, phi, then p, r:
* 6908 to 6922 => 32.3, 31.3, 30.3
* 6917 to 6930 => 32.4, 31.4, 30.0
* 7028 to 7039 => 32.8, 31.8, 29.9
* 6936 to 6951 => 31.7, 30.7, 28.6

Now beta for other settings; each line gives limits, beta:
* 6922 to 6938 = 0.936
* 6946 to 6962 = 0.956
